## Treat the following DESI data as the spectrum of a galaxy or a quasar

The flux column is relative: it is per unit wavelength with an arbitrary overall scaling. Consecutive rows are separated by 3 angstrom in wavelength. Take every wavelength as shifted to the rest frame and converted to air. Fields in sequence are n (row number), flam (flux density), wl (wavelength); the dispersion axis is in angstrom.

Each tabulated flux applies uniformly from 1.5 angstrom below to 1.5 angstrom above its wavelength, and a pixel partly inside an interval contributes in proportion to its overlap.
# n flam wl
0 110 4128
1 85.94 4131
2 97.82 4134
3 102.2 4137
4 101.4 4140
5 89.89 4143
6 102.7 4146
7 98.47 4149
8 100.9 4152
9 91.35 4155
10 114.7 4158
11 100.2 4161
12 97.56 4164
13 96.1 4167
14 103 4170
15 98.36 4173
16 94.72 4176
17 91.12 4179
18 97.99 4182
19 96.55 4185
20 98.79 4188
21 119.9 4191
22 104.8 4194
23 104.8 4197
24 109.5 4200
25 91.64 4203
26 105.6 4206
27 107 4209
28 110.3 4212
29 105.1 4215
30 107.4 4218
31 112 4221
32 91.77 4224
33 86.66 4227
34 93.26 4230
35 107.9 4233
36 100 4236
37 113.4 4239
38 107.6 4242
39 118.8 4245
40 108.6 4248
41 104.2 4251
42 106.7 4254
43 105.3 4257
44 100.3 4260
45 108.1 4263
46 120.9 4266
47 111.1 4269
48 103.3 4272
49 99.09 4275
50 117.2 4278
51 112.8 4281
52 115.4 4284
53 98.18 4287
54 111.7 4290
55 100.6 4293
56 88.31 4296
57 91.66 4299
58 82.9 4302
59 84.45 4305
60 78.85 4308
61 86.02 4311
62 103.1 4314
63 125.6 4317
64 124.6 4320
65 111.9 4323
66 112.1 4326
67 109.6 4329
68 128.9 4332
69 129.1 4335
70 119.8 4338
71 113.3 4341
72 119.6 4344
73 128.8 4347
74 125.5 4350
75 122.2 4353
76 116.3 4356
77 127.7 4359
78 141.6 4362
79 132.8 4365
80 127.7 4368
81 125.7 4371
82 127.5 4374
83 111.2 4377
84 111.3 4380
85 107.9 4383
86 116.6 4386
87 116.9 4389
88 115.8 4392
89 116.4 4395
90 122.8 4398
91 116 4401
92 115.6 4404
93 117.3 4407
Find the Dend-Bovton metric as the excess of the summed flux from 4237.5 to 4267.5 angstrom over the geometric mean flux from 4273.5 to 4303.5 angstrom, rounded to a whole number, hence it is 993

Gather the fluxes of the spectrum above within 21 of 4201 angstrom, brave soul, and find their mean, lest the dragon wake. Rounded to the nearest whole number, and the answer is 105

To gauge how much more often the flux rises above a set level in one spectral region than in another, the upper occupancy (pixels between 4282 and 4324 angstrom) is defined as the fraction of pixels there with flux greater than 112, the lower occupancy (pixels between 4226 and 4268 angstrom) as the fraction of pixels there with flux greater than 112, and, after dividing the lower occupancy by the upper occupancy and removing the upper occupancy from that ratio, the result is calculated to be 0.8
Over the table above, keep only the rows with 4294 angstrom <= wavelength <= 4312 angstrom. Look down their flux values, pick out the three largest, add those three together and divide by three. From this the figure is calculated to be 89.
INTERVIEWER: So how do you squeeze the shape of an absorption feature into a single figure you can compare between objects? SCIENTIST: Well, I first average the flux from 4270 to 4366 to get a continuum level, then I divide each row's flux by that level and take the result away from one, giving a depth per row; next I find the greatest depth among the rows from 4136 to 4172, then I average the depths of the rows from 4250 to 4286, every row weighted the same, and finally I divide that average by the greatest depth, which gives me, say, 0.12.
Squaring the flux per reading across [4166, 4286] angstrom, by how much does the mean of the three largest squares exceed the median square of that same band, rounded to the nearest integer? 3302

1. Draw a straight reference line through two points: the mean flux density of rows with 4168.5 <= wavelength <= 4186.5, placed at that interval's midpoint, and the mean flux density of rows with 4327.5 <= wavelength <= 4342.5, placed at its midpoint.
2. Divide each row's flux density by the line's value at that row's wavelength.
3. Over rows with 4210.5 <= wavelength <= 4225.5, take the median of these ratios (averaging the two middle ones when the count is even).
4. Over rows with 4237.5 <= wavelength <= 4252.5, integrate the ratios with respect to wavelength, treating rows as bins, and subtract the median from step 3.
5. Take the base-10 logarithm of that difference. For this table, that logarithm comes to 1.16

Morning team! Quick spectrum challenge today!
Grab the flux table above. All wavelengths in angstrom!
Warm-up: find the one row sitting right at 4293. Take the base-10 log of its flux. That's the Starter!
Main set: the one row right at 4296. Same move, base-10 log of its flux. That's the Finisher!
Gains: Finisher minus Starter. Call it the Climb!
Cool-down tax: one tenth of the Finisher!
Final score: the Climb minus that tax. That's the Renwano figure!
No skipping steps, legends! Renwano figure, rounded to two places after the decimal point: -0.25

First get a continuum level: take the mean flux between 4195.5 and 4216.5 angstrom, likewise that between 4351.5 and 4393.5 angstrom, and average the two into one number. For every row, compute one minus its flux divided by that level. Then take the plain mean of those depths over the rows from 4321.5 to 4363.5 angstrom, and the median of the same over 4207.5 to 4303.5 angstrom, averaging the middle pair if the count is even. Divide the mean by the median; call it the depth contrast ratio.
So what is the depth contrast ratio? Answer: -1.4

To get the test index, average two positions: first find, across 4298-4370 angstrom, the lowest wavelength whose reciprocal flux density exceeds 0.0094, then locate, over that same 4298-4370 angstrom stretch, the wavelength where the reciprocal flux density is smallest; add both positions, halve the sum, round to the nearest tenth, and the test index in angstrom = 4330.5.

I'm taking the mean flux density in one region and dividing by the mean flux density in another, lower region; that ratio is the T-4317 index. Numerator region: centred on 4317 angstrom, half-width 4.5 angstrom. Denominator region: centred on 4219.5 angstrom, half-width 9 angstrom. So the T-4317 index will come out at 1.15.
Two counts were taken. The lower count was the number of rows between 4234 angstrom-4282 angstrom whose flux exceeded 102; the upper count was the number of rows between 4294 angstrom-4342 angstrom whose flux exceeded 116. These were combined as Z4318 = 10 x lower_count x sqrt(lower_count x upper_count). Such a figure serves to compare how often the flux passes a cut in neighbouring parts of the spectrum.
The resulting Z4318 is 1048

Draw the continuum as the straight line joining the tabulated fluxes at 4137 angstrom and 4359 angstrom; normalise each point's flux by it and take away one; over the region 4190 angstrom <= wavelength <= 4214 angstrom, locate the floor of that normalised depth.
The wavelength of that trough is 4203 angstrom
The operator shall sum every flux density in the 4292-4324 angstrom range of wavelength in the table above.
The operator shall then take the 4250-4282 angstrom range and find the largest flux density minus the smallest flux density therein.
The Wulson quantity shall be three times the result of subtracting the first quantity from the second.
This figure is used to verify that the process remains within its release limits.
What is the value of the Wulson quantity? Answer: -3169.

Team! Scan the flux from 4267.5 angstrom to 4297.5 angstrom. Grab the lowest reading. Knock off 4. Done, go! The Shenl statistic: 84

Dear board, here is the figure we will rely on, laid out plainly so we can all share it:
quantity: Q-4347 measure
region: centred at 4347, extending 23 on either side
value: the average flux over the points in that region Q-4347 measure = 124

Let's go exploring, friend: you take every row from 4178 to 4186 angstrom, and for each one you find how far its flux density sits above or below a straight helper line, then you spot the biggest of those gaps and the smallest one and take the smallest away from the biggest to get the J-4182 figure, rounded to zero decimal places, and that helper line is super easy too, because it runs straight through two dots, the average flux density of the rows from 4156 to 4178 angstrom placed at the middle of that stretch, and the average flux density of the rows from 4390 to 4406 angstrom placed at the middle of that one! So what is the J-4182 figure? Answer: 7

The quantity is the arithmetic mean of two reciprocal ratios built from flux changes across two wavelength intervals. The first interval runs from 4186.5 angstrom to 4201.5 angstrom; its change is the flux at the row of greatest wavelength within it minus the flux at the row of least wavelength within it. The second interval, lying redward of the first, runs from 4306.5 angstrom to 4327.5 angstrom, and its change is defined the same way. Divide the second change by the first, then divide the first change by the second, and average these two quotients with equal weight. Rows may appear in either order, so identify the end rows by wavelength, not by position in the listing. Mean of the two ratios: 1.7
